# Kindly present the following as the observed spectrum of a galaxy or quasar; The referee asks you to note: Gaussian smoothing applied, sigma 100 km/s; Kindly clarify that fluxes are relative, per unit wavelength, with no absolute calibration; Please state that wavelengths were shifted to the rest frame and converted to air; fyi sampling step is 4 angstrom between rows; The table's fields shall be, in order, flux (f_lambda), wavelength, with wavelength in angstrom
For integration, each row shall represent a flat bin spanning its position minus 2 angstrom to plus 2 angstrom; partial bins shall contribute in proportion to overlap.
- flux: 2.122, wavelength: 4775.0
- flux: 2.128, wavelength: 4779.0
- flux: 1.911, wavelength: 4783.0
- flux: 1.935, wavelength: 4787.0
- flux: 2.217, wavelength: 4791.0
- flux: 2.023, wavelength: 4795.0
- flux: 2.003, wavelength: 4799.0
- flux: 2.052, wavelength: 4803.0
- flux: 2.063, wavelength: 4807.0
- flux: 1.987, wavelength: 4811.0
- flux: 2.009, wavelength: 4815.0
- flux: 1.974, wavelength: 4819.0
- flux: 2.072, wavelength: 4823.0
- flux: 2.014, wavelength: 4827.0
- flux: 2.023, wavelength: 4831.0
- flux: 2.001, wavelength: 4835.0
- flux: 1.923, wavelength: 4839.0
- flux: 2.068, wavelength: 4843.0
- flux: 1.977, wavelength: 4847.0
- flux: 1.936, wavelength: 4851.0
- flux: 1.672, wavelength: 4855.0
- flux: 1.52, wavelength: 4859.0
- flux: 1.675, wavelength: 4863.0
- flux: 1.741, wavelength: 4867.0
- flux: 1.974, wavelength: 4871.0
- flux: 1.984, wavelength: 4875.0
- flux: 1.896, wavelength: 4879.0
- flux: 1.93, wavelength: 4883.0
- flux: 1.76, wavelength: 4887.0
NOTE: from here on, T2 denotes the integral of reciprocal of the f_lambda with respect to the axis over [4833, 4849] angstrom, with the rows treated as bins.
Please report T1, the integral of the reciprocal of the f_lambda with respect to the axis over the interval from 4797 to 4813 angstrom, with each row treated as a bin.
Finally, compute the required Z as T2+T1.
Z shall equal 15.9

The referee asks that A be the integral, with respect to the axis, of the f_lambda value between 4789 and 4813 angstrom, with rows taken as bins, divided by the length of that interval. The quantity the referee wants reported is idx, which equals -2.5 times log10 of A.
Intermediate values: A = 2.06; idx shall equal -0.78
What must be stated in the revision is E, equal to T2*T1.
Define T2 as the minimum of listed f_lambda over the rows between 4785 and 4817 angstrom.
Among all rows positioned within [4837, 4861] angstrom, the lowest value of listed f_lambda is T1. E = 2.94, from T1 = 1.52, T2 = 1.935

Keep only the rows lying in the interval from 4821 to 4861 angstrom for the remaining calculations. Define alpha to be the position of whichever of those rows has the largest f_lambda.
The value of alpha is 4823.0 angstrom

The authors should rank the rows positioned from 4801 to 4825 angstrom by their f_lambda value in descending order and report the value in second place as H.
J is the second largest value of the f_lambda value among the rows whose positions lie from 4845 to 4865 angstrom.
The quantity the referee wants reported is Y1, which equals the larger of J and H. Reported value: 2.063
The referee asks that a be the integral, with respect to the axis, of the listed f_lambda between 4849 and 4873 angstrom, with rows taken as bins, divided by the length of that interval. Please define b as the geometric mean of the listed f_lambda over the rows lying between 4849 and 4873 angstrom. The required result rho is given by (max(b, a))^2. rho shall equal 3.07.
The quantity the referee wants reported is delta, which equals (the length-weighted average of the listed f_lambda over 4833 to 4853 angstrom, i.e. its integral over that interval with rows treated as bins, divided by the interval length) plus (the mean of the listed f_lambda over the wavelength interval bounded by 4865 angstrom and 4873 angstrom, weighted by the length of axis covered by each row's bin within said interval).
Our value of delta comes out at 3.84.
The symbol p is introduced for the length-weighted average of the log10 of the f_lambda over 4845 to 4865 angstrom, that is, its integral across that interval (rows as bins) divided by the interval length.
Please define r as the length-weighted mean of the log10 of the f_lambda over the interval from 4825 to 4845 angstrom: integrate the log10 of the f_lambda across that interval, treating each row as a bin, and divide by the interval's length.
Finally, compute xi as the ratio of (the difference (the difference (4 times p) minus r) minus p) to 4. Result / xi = 0.106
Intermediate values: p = 0.242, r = 0.302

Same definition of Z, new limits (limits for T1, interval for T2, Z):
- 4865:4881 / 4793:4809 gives 16.3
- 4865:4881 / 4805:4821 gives 16.4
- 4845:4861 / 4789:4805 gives 16.8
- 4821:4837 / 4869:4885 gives 16.1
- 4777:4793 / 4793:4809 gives 15.7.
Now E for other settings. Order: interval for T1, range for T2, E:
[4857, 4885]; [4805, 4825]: 3.00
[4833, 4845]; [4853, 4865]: 2.92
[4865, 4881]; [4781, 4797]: 3.33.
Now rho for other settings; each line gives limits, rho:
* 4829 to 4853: 3.95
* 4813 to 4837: 4.06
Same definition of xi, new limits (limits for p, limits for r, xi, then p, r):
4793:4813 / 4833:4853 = 0.156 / 0.307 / 0.297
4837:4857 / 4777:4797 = 0.133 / 0.281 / 0.310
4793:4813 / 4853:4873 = 0.172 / 0.307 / 0.233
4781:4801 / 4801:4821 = 0.152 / 0.304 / 0.305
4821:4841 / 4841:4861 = 0.162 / 0.302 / 0.261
